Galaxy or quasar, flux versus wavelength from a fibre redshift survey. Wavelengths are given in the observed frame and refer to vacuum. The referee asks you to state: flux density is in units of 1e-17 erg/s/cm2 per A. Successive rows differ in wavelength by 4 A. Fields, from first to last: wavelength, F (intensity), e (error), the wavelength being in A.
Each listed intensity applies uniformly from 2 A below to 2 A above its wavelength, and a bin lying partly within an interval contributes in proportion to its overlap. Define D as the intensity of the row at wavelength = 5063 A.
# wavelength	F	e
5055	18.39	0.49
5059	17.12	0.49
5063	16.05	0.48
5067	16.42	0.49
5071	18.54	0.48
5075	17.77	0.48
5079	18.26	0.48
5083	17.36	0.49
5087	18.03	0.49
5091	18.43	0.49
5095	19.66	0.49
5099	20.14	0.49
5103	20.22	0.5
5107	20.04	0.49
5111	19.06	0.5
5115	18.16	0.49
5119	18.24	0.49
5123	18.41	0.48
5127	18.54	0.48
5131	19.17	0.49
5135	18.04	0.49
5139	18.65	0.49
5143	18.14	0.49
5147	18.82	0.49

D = 16.05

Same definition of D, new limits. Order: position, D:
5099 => 20.14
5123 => 18.41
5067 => 16.42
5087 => 18.03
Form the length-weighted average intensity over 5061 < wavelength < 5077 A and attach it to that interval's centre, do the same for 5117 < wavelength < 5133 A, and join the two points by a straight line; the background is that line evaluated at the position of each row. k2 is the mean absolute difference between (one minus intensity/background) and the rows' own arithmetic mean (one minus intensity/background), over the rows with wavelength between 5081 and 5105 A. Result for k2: 0.049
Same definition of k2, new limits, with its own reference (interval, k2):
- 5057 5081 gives 0.040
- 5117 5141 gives 0.013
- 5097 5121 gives 0.054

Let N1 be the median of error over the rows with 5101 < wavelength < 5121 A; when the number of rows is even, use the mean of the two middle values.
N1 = 0.490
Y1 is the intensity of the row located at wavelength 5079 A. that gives 18.26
